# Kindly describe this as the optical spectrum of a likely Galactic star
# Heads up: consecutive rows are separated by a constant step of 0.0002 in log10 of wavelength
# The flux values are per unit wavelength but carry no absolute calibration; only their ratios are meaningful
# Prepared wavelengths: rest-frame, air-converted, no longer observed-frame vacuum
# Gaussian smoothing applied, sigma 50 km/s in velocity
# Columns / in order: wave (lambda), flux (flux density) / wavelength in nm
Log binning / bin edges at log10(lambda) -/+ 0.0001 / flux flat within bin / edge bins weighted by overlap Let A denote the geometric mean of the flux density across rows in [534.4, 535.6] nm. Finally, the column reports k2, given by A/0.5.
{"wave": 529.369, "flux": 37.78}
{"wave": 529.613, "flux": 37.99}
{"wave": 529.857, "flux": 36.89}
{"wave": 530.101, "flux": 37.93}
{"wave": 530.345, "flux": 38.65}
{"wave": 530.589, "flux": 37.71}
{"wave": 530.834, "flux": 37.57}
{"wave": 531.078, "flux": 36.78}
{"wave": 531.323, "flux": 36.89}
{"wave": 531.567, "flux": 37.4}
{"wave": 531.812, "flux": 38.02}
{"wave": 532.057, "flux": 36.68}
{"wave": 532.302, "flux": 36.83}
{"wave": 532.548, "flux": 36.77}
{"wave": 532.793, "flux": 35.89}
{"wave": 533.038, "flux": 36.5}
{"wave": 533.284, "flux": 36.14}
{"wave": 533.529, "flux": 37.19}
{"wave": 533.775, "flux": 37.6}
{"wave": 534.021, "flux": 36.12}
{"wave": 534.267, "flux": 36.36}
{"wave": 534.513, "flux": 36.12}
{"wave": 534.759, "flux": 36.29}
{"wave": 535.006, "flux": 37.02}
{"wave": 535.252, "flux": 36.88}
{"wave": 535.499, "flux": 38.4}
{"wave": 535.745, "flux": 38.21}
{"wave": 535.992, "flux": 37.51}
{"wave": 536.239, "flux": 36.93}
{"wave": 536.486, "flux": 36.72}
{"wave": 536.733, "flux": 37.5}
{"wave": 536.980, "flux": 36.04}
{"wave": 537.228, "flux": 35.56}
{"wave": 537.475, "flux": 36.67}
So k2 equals 73.9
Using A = 36.9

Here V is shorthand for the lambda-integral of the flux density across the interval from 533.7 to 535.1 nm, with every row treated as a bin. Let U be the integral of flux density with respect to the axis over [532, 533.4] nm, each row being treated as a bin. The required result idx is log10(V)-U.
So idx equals -49.3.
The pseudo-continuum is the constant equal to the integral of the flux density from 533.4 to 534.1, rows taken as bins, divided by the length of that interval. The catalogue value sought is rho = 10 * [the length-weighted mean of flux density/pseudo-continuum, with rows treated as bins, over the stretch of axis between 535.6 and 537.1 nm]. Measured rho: 10.0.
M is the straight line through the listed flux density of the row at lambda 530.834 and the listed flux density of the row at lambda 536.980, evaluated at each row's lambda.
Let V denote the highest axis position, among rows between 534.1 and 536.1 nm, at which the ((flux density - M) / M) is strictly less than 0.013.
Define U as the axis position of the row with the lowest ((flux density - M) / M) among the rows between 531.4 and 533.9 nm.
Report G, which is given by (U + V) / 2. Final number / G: 534.02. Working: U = 532.793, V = 535.252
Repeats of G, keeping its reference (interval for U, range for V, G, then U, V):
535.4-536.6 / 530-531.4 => 533.90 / 536.486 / 531.323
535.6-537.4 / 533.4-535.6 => 536.24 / 537.228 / 535.252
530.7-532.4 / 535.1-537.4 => 534.15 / 531.078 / 537.228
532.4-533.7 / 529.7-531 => 531.81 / 532.793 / 530.834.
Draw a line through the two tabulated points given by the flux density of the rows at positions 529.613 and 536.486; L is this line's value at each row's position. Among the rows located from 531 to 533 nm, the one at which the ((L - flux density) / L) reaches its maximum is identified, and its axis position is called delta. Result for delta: 532.793 nm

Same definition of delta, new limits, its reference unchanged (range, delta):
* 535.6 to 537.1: 536.980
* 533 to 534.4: 533.284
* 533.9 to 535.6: 534.021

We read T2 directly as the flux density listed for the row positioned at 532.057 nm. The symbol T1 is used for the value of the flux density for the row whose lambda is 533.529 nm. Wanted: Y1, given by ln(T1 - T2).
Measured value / -0.7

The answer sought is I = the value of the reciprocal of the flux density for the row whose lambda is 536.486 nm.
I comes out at 0.0272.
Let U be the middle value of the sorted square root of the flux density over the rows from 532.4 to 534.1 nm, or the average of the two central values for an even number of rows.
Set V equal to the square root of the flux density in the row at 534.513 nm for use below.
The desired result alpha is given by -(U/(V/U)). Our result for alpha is -6.07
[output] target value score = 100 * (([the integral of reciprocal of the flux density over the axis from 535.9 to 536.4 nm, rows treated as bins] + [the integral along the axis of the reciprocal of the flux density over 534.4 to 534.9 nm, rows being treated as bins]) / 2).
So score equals 1.36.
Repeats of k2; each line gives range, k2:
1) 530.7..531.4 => 74.2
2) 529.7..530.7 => 75.6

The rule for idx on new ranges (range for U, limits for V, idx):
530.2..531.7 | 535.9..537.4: -54.5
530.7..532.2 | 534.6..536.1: -54.1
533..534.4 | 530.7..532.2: -49.6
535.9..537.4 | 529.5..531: -53.3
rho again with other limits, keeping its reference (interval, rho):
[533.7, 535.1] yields 9.9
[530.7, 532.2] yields 10.1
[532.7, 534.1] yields 9.9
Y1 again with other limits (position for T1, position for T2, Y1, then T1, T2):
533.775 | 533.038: 0.1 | 37.6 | 36.5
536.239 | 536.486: -1.6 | 36.93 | 36.72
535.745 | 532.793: 0.8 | 38.21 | 35.89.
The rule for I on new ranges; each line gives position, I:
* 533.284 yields 0.0277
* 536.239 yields 0.0271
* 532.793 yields 0.0279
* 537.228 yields 0.0281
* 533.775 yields 0.0266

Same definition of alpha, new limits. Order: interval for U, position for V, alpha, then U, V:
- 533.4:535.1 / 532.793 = -6.07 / 6.03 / 5.99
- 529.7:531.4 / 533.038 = -6.22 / 6.13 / 6.04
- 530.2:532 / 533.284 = -6.25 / 6.13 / 6.01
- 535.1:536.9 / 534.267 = -6.22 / 6.12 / 6.03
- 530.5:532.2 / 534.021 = -6.22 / 6.12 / 6.01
